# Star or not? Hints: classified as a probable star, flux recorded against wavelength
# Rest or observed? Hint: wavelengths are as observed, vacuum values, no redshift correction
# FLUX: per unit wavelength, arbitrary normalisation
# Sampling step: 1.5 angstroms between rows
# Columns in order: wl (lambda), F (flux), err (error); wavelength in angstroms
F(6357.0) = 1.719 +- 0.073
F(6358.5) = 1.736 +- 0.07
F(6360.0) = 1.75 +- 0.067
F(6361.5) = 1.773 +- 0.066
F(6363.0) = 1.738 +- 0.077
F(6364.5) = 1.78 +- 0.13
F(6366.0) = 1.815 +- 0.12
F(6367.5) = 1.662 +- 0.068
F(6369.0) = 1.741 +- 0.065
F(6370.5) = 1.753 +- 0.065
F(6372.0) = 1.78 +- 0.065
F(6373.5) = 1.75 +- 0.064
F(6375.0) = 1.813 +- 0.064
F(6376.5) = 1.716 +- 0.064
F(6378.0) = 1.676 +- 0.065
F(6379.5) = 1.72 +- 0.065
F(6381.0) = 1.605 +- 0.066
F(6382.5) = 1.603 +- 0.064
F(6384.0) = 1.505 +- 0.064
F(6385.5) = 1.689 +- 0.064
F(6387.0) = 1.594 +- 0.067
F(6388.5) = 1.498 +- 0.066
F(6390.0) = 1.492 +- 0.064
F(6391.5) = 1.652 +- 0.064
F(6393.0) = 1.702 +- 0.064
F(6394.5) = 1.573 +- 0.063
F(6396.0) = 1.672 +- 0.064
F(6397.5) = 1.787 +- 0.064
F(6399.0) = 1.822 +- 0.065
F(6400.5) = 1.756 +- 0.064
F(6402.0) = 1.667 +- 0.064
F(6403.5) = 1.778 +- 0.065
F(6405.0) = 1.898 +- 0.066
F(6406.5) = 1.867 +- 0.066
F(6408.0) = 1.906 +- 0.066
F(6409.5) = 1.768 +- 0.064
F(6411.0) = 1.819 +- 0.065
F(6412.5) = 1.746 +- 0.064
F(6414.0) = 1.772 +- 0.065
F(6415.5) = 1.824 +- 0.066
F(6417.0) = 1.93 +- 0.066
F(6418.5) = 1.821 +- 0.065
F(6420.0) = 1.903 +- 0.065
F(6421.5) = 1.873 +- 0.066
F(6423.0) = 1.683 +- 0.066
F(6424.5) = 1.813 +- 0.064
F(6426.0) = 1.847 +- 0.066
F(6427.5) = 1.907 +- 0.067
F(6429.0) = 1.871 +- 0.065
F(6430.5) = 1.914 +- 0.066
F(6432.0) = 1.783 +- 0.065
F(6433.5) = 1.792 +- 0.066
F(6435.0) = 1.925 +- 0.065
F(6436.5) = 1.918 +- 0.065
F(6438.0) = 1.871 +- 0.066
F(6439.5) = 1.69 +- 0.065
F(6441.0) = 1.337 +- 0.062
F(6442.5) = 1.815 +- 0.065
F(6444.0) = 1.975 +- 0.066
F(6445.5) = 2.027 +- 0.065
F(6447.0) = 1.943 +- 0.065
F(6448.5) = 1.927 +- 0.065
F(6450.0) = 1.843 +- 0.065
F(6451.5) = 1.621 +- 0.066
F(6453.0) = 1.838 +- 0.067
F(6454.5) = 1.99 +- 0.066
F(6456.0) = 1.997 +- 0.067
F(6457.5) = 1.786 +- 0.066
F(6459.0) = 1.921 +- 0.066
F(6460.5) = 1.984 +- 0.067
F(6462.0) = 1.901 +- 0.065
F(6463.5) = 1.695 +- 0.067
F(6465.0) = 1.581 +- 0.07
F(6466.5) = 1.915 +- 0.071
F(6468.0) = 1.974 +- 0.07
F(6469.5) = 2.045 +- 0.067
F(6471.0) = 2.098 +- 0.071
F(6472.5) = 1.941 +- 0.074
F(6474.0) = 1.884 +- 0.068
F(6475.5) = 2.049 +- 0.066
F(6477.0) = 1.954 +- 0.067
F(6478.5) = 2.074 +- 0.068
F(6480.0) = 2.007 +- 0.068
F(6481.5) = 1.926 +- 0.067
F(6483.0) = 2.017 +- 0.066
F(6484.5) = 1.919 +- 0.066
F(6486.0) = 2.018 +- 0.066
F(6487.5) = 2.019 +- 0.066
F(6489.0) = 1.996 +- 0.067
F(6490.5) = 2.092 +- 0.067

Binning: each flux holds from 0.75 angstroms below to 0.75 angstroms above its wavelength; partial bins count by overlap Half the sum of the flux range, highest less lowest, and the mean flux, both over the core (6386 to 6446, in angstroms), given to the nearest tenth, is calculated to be 1.2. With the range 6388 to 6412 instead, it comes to 1.1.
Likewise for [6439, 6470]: 1.3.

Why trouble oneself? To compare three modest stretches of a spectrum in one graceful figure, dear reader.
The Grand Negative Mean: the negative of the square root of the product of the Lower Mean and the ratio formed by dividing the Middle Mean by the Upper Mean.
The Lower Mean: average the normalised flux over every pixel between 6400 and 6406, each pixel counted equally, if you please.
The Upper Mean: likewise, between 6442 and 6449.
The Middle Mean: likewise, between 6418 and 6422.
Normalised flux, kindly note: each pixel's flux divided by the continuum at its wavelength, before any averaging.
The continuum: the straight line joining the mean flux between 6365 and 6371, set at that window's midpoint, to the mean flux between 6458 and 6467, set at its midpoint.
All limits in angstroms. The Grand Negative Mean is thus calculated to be -0.99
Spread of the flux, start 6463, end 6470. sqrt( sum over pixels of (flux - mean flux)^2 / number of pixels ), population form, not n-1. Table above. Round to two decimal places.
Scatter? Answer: 0.18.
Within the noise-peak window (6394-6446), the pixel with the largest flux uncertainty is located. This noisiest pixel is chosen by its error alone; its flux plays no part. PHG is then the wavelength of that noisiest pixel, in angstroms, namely 6427.5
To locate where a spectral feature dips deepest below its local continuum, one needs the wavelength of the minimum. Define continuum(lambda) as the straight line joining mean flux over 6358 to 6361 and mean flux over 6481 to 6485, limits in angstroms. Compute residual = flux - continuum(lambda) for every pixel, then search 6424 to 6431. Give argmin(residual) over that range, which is 6424.5 angstroms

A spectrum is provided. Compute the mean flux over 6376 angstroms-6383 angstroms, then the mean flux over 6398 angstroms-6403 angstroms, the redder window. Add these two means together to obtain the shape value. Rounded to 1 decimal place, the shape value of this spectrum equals 3.4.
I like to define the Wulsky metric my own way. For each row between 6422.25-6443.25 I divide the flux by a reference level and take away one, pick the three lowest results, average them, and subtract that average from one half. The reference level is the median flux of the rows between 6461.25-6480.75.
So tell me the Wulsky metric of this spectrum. 0.697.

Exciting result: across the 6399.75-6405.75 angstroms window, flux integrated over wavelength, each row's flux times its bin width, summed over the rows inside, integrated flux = 11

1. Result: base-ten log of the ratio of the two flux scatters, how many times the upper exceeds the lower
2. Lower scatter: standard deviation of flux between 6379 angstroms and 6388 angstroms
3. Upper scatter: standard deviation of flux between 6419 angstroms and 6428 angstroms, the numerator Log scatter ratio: 0.04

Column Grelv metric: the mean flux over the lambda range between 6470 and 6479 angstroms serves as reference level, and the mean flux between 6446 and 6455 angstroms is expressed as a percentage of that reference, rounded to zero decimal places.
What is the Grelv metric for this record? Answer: 93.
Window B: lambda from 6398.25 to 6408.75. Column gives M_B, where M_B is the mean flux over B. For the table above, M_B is 1.81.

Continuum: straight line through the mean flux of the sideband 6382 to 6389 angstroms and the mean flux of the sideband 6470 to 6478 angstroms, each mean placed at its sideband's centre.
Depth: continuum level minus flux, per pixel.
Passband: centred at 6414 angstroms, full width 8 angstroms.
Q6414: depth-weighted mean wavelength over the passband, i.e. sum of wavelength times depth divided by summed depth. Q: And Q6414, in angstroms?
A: 6414.6 angstroms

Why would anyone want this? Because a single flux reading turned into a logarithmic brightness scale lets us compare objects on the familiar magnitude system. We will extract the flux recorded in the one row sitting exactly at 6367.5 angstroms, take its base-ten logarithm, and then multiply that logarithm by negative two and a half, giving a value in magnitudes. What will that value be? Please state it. -0.55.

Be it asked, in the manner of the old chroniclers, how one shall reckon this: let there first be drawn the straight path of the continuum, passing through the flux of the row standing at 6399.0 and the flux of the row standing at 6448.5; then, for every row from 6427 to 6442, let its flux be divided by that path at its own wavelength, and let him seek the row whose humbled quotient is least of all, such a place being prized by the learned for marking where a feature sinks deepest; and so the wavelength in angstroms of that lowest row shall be 6441.0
